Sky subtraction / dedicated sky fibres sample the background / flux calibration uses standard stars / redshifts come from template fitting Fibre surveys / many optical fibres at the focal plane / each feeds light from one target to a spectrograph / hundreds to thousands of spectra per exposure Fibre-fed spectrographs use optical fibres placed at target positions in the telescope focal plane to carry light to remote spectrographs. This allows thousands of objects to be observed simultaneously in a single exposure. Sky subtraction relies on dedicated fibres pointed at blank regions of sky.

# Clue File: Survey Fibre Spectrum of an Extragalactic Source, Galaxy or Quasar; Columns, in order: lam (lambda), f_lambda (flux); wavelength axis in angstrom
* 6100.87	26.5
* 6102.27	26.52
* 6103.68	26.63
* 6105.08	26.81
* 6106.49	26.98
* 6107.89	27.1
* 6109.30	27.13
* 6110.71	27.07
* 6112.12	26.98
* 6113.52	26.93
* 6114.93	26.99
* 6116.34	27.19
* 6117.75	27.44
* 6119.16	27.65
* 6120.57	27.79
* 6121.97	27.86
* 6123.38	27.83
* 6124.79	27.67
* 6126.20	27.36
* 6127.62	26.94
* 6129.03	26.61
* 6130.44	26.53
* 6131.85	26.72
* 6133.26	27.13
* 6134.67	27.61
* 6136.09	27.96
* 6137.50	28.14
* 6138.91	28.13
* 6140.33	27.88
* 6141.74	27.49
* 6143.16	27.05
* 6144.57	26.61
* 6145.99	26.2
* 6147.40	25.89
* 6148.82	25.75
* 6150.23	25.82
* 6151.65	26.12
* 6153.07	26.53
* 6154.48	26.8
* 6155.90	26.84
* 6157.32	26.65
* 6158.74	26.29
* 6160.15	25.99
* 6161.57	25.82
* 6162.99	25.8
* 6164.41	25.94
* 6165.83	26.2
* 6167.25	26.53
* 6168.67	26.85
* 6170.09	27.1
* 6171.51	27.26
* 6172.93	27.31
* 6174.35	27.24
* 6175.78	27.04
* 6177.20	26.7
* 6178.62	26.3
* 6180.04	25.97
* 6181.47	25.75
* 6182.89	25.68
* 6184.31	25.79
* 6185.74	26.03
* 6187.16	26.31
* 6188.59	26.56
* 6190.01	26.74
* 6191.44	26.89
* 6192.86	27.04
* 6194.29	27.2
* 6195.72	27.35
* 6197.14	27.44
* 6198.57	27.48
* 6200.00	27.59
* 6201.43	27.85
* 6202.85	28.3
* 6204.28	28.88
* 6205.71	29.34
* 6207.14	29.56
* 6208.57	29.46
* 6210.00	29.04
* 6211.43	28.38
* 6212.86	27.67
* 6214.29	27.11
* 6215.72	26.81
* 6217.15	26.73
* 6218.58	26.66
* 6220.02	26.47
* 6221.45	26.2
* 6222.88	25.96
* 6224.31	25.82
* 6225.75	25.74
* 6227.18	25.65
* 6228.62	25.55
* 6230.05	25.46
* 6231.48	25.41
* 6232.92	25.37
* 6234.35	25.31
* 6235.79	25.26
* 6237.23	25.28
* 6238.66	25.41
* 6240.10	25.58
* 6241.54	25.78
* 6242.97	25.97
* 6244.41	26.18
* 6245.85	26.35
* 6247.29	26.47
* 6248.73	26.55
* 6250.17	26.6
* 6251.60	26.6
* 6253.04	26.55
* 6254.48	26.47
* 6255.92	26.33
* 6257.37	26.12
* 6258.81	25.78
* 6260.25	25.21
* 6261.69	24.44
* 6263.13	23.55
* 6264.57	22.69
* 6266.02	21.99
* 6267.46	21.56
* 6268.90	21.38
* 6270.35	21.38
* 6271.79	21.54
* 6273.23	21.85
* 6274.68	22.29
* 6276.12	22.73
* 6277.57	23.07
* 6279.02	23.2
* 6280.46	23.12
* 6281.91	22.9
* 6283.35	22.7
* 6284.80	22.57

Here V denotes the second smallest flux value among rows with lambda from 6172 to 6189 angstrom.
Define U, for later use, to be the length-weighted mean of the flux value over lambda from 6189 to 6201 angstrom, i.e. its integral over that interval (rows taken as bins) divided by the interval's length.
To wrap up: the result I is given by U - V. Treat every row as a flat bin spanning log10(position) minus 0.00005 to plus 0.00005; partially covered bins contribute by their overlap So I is 1.5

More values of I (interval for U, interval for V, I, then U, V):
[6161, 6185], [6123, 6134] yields -0.2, 26.4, 26.61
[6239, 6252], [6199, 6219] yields -0.5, 26.2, 26.73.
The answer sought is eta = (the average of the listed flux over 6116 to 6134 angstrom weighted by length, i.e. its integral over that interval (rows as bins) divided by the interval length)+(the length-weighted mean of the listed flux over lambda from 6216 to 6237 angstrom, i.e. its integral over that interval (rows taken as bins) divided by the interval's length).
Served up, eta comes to 53.1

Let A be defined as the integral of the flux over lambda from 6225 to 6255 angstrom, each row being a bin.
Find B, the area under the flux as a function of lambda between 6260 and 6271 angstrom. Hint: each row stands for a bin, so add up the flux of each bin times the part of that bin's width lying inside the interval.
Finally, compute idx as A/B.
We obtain 3.1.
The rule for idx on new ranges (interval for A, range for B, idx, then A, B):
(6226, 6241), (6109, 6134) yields 0.6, 382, 680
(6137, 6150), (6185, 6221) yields 0.4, 350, 991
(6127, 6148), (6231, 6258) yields 0.8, 570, 701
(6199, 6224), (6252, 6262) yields 2.7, 693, 259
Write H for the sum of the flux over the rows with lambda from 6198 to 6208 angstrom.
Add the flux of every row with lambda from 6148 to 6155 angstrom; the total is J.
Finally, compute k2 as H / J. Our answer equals 1.5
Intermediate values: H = 199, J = 131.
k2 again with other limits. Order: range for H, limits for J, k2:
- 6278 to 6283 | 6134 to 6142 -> 0.4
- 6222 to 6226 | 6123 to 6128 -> 0.7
